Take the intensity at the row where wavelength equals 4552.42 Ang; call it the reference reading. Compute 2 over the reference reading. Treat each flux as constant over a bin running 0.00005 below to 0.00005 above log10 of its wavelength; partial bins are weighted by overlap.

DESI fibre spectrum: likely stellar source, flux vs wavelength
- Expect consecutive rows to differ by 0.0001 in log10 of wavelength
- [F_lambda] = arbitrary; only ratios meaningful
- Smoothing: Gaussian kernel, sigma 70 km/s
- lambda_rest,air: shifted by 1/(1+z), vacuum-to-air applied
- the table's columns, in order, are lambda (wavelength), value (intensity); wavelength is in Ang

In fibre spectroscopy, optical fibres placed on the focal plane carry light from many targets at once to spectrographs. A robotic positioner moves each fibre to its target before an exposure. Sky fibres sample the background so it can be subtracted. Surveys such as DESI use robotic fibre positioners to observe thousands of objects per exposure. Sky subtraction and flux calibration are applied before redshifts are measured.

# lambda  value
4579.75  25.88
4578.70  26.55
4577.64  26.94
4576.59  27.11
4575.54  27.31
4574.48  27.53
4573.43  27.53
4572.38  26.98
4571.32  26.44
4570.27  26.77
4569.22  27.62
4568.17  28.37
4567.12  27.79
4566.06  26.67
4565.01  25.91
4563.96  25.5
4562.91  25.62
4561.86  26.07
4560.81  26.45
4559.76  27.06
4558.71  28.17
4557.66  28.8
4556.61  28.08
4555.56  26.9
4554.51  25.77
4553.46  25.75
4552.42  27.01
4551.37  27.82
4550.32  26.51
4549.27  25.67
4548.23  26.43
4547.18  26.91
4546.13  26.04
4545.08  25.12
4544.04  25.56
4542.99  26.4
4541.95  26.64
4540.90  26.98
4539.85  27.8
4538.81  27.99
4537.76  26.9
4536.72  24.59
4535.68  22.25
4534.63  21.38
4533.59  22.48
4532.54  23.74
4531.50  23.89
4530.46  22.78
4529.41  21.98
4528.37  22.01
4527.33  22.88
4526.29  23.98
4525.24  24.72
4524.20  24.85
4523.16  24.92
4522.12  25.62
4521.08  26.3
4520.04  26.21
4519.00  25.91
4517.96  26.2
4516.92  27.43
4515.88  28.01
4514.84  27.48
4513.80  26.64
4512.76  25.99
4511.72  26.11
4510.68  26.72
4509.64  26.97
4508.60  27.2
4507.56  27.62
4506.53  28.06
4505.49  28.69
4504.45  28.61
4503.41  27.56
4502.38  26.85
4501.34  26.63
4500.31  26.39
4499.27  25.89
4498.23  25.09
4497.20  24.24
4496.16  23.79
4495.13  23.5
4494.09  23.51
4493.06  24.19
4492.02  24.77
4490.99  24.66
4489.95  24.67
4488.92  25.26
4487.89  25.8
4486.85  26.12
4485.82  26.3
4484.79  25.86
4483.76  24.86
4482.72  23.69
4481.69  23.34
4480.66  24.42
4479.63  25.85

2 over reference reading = 0.0740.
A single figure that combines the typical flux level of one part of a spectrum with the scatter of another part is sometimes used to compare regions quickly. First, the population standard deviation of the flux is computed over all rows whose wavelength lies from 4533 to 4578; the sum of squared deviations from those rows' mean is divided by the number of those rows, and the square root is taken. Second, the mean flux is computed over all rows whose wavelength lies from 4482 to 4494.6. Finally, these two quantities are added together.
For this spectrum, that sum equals 26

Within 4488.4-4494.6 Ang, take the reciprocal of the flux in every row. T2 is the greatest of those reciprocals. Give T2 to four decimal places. 0.0425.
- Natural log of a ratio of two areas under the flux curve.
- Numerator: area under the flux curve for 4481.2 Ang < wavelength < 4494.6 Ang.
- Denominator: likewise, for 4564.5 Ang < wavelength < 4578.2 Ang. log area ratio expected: -0.11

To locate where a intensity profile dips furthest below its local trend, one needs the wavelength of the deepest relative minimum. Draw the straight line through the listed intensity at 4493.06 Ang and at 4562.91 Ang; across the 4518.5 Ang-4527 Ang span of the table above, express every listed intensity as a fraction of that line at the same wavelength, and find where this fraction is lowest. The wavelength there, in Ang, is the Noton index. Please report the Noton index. 4526.29 Ang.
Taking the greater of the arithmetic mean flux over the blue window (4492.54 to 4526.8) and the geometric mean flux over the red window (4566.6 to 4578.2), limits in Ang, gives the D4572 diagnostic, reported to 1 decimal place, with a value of 27.3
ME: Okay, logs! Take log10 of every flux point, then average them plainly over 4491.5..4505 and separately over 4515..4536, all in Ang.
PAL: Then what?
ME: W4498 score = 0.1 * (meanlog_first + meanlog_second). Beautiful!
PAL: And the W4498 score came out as 0.279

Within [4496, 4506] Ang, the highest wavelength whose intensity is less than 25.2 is 4498.23 Ang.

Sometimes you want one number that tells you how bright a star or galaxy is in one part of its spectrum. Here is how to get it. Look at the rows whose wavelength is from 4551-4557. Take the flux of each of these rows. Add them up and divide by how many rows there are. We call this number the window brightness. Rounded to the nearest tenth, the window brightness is 26.9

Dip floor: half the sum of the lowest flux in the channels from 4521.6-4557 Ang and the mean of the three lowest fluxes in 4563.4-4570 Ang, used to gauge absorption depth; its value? 23.7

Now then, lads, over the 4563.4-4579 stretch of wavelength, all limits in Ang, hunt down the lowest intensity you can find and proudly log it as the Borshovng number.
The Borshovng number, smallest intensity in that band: 25.5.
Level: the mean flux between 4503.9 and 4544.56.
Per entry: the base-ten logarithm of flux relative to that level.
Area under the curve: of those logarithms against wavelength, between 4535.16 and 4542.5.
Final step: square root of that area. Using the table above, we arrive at 0.23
